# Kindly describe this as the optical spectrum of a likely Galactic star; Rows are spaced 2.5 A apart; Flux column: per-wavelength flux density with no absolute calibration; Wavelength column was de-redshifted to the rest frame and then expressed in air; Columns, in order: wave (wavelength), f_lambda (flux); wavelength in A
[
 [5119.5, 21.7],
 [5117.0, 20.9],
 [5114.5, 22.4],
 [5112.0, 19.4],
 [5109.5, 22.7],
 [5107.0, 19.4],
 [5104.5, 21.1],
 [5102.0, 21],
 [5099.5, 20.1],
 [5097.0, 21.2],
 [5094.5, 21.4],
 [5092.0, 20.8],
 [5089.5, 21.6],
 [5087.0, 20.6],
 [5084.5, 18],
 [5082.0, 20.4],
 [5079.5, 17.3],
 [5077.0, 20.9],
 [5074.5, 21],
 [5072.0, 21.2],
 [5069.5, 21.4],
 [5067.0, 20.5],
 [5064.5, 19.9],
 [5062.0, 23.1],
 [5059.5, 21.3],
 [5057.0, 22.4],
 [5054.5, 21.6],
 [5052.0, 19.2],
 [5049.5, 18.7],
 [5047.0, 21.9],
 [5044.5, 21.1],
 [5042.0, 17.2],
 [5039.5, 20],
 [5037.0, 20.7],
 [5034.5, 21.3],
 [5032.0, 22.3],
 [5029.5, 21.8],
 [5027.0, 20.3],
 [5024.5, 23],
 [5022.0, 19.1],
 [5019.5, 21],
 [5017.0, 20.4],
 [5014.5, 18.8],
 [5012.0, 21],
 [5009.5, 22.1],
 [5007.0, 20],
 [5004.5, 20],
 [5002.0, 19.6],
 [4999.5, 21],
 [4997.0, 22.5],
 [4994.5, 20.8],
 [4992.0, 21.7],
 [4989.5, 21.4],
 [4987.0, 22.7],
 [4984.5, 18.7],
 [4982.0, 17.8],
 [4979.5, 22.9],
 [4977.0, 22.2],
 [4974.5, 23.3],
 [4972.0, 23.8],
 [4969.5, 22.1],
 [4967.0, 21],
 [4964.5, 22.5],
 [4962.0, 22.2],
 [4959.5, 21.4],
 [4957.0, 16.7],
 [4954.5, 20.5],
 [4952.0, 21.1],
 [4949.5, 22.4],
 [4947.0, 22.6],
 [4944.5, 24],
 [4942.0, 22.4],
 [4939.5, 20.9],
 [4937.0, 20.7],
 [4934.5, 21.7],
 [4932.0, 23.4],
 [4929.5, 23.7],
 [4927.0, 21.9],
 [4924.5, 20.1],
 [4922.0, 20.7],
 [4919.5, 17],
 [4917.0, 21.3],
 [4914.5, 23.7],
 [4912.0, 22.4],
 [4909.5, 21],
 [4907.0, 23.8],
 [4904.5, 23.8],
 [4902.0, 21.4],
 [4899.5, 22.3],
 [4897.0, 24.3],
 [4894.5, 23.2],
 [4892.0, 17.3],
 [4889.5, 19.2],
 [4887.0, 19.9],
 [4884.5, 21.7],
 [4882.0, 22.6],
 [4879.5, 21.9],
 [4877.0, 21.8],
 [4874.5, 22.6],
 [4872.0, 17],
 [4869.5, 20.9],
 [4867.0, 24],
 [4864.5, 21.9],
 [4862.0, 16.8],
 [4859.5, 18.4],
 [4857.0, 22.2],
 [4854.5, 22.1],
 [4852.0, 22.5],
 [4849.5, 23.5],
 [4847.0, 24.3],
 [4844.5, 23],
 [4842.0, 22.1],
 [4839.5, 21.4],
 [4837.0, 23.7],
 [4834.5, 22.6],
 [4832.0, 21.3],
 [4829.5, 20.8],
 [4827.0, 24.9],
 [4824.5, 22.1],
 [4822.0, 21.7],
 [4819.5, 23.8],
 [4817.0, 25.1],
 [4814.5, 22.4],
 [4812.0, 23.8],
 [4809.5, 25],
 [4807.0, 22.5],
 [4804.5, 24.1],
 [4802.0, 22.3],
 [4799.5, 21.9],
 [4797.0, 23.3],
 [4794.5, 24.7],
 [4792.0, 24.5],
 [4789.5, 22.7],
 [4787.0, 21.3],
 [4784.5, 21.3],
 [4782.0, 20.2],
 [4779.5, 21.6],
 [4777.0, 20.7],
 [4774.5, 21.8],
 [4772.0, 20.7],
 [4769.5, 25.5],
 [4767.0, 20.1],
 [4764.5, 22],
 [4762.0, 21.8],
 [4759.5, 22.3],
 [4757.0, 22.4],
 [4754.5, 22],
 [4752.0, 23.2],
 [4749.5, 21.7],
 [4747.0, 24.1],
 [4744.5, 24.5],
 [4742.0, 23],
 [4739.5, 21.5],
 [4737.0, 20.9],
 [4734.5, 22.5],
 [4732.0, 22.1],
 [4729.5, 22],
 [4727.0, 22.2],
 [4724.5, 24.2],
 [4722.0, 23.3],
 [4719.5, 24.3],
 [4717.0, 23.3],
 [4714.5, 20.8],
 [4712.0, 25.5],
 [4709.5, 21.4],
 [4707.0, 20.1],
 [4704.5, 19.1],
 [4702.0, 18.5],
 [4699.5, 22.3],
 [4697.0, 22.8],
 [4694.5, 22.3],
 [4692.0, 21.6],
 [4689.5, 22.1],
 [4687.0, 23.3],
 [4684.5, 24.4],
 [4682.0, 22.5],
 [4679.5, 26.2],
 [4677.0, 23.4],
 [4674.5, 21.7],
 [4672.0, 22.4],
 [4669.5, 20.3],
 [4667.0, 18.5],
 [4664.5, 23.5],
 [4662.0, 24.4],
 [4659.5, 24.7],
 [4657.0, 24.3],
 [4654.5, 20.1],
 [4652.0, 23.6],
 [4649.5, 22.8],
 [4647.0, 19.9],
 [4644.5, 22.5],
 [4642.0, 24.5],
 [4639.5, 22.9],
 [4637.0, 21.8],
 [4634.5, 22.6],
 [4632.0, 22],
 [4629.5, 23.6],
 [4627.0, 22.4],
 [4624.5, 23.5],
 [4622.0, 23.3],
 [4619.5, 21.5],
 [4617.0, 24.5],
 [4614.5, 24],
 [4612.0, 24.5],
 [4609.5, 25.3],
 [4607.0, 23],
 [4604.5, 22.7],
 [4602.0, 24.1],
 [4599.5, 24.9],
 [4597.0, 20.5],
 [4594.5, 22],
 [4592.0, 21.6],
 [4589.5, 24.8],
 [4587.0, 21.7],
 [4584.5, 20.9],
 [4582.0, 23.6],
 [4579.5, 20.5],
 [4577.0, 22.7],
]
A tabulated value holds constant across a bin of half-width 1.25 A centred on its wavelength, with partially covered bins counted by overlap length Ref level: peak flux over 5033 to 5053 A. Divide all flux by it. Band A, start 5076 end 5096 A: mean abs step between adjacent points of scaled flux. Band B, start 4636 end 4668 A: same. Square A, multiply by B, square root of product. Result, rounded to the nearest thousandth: 0.029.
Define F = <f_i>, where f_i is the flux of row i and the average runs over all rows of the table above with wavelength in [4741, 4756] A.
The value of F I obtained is 23.1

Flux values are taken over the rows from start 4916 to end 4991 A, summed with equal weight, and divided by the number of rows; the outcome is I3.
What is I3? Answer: 21.4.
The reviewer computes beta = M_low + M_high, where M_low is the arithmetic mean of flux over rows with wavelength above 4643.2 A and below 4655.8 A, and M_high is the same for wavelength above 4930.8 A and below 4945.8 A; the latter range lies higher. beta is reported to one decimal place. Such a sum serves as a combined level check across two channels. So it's 44.0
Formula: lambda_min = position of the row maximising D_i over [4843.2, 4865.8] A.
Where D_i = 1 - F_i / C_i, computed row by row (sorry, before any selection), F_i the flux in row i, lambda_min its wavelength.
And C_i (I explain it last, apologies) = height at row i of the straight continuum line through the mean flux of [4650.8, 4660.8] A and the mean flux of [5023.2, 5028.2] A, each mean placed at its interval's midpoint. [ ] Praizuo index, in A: 4862.0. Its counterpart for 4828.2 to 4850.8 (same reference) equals 4829.5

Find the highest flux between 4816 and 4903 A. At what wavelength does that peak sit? 4817.0 A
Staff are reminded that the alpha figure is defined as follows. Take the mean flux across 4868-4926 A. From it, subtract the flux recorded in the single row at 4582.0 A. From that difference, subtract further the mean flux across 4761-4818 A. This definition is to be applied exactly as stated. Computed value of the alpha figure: -24.9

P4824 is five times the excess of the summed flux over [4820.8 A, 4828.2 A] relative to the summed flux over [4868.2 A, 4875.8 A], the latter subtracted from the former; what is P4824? 41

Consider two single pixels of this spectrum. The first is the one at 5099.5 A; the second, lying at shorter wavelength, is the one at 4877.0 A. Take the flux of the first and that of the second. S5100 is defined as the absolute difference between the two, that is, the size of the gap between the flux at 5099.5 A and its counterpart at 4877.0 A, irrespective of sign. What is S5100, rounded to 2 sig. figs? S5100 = 1.7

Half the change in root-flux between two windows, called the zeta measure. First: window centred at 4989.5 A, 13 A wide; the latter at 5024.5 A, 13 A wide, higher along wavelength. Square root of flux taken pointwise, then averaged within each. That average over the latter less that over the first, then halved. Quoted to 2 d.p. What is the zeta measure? 0.00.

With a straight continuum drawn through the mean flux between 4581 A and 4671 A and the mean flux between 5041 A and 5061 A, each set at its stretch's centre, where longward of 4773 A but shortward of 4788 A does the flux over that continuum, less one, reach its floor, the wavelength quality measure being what 4782.0 A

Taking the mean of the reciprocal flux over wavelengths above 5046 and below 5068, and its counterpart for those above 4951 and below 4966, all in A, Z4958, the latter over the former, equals 1.02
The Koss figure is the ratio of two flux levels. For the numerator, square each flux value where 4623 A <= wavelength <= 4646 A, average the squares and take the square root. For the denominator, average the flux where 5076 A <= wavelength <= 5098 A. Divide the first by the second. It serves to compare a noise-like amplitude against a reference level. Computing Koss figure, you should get 1.13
